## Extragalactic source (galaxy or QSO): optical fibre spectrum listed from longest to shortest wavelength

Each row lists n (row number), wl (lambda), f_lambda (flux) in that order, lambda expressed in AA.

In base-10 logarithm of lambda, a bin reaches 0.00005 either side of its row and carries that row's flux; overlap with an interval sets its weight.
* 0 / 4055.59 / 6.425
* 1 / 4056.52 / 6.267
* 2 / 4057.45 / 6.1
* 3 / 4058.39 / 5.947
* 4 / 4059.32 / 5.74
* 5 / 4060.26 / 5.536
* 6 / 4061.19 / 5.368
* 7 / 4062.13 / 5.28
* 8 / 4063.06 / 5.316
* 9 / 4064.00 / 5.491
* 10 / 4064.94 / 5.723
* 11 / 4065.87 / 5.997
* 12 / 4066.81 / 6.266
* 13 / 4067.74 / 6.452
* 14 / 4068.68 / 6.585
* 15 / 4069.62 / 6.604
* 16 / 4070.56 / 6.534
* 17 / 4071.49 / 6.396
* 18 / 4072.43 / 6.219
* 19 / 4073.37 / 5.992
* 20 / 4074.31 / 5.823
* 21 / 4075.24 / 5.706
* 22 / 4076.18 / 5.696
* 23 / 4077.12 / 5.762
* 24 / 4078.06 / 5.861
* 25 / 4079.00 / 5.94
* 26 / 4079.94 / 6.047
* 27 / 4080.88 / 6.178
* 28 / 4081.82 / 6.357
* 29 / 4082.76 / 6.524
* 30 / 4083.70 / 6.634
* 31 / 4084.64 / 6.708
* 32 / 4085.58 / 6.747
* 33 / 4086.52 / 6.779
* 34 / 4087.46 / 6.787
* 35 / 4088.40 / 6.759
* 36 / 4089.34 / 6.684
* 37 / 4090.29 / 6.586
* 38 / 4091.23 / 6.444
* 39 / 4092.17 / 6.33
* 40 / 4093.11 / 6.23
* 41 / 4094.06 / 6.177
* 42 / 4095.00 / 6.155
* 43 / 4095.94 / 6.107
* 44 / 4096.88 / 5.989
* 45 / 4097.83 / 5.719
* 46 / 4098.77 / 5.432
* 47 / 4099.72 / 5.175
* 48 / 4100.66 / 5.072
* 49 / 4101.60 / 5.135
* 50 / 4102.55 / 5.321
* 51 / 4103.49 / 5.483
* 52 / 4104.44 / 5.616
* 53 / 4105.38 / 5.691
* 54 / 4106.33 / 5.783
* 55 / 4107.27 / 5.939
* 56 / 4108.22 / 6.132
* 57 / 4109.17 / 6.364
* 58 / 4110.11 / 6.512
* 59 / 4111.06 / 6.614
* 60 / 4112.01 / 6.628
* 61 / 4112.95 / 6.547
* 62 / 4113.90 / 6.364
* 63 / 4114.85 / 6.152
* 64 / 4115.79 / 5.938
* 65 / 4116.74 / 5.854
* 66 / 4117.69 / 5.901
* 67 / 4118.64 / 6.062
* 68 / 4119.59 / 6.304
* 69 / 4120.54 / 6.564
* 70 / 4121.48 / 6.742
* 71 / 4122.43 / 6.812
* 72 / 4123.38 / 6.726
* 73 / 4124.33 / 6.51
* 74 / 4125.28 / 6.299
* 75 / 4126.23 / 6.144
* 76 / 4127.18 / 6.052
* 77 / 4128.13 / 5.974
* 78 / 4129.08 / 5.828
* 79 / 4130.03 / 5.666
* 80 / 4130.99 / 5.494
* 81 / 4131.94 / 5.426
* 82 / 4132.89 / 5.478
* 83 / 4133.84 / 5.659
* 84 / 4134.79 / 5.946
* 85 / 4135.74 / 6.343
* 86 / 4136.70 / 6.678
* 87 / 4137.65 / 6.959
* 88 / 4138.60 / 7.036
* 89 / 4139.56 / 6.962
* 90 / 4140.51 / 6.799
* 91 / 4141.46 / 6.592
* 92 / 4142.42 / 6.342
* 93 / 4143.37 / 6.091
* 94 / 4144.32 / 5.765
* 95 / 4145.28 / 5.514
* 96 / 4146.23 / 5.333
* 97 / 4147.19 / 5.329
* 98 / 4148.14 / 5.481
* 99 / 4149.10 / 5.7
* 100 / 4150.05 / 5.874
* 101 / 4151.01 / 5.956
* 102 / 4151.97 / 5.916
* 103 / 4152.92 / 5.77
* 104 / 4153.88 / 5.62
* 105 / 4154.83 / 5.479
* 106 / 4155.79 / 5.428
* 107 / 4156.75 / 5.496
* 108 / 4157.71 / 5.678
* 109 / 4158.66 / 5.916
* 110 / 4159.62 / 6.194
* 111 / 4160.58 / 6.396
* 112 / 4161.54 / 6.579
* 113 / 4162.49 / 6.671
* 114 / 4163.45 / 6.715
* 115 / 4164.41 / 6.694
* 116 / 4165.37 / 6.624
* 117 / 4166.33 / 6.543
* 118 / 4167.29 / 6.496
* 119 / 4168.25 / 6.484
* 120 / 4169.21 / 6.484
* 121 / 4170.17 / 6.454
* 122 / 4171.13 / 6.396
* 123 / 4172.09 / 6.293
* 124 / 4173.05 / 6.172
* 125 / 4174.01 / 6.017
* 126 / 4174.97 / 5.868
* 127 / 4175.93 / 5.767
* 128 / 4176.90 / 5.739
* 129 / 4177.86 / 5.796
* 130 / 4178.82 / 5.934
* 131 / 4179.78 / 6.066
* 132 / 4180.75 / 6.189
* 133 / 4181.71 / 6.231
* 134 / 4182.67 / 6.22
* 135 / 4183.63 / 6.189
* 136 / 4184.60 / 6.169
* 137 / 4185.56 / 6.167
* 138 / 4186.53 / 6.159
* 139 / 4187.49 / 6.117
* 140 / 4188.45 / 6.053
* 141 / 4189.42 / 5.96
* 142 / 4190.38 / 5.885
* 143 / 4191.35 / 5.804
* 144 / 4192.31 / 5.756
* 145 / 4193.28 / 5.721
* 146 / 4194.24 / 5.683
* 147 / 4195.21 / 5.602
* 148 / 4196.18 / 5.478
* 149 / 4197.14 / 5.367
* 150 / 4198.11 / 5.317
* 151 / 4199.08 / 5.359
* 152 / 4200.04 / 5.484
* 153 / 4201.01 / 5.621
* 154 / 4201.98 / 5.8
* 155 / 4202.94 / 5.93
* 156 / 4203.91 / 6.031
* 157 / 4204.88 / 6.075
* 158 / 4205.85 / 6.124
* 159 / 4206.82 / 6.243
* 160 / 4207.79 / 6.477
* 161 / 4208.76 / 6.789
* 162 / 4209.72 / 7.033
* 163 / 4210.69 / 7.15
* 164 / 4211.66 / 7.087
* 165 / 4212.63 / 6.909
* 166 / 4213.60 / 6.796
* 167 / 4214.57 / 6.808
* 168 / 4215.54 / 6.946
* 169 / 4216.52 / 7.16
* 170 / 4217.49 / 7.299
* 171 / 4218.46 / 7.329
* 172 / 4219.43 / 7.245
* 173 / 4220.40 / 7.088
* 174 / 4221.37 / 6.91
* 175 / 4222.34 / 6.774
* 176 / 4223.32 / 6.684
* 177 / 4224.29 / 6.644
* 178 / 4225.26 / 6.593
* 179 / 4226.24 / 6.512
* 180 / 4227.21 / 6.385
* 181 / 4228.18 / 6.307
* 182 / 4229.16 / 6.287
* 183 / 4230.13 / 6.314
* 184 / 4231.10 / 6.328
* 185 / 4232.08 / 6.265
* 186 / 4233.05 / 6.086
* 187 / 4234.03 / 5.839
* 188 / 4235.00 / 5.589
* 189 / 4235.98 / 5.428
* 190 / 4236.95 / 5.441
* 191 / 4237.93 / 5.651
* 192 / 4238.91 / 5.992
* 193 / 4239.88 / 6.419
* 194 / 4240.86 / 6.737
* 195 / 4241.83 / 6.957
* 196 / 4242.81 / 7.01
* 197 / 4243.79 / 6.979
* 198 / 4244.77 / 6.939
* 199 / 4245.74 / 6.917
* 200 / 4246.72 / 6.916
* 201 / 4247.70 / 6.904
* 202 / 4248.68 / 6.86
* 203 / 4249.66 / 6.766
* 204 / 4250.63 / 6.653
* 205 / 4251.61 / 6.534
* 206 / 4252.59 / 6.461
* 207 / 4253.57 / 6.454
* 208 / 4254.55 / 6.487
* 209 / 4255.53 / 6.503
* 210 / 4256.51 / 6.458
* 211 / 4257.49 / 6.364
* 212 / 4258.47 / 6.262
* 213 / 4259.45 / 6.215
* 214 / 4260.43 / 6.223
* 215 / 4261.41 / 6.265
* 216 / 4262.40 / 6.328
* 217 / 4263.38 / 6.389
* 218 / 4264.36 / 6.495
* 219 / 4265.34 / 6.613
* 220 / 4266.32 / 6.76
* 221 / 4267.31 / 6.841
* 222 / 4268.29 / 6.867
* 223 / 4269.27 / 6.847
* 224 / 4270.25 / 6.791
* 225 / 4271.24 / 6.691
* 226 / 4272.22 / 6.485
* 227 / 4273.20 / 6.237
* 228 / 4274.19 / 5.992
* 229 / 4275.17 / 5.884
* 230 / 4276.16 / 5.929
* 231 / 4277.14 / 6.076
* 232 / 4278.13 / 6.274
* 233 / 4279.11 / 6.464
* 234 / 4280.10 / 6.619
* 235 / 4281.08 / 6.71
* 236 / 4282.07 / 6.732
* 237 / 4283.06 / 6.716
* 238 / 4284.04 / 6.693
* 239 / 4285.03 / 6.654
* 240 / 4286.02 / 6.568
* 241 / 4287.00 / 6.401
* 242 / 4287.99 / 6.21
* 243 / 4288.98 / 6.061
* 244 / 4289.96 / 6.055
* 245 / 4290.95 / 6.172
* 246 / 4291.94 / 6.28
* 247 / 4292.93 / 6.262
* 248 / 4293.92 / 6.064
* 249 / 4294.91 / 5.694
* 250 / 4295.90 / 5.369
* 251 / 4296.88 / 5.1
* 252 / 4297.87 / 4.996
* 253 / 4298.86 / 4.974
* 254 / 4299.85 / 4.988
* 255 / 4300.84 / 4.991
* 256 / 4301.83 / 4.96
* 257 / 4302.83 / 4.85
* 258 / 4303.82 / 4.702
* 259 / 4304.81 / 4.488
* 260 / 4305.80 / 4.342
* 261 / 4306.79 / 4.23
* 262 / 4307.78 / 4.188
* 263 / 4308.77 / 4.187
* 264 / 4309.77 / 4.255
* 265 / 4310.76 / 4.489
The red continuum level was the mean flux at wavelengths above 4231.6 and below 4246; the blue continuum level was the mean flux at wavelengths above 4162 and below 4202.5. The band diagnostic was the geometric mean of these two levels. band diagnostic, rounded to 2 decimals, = 6.16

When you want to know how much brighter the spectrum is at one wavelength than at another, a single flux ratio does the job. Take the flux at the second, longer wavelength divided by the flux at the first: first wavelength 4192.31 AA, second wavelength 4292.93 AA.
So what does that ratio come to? 1.09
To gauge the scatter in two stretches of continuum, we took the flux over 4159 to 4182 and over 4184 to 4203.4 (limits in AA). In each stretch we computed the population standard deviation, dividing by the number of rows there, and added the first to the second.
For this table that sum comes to 0.58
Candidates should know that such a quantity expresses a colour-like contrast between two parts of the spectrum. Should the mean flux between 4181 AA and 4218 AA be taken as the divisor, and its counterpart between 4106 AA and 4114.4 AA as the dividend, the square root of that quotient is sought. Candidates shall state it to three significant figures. 1.01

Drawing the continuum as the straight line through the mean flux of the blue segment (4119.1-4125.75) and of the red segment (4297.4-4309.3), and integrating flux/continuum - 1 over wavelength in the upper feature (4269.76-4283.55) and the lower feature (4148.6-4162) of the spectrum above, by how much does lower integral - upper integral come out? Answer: -5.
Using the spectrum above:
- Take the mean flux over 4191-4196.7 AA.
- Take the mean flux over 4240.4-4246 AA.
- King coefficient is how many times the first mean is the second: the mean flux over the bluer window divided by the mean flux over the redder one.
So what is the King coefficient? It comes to 0.8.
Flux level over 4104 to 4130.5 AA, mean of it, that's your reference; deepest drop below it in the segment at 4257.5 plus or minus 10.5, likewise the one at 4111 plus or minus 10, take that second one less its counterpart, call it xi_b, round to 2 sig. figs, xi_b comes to 1.1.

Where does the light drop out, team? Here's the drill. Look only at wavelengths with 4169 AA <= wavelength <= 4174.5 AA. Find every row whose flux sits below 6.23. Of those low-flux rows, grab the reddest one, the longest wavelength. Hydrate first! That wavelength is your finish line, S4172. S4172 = 4174.01 AA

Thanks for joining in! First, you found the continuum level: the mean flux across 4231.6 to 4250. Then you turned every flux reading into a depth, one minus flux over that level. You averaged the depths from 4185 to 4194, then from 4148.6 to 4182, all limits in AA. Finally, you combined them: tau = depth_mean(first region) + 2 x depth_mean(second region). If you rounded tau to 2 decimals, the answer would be 0.16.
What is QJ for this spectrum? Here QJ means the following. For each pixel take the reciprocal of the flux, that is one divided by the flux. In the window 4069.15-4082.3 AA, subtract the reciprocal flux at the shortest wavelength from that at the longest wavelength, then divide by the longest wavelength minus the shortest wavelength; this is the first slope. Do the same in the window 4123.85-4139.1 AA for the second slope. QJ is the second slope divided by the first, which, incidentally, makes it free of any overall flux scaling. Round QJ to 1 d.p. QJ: -1.7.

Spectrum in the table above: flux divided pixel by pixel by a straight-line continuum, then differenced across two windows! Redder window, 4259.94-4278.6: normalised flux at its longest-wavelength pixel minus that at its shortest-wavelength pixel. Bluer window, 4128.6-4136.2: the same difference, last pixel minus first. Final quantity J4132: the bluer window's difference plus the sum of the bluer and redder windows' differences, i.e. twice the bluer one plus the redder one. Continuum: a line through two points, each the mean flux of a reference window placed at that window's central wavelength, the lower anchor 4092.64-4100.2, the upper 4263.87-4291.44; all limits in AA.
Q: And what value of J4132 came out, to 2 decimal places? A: 0.16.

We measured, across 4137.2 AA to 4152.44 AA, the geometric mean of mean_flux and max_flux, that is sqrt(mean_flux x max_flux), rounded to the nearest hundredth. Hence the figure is 6.55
